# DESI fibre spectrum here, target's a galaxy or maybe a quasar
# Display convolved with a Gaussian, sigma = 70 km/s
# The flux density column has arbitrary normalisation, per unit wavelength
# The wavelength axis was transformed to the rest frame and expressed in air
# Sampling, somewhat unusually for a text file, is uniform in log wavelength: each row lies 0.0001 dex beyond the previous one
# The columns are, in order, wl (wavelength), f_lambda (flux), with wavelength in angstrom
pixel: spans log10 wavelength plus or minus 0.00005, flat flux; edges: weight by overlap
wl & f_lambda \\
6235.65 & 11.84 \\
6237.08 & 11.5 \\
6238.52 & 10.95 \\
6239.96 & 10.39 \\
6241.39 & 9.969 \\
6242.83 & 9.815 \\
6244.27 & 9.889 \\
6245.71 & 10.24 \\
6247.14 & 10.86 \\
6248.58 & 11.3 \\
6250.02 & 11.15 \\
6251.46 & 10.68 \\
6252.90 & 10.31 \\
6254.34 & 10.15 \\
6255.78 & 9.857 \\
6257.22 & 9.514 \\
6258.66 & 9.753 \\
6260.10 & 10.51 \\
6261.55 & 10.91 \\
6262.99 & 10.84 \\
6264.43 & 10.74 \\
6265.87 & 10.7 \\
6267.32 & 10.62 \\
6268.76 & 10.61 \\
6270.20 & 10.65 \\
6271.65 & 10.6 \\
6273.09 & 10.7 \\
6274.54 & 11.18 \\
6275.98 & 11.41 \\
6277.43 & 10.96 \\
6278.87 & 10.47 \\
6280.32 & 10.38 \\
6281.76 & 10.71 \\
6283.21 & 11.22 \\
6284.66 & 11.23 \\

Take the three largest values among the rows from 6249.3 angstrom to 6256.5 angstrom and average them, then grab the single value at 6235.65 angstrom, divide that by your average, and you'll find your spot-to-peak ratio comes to 1.11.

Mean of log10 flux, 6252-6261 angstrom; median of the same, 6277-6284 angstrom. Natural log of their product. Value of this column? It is 0.030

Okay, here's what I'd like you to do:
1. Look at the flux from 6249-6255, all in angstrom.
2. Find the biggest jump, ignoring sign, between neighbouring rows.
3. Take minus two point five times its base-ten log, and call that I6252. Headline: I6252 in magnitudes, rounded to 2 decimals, 0.82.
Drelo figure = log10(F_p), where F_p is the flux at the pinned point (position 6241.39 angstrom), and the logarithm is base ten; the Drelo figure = 1.00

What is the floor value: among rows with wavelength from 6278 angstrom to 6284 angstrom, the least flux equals 10.38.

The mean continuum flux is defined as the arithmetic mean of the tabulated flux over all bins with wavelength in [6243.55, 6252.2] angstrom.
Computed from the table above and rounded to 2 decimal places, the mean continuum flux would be 10.69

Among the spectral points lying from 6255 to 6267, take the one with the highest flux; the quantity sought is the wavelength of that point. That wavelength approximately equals 6261.55 angstrom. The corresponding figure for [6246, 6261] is 6248.58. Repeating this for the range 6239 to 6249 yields 6248.58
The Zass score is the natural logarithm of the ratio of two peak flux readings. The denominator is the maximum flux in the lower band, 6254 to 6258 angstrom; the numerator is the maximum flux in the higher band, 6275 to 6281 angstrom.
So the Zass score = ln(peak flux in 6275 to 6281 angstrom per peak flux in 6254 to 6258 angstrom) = 0.117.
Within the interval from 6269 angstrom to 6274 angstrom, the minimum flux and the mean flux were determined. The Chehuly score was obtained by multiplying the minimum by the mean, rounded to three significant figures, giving 113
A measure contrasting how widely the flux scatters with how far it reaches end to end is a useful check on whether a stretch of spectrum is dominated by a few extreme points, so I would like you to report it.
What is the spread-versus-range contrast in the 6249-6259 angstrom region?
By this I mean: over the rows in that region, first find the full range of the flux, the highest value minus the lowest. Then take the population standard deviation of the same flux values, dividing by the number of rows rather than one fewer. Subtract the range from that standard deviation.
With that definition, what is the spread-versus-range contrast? -1.11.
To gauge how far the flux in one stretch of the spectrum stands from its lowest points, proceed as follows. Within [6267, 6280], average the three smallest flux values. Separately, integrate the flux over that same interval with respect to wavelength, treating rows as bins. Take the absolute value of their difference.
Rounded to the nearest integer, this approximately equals 130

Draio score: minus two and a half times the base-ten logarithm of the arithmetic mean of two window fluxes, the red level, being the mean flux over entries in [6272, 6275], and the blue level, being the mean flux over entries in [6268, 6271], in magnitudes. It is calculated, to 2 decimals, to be -2.58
